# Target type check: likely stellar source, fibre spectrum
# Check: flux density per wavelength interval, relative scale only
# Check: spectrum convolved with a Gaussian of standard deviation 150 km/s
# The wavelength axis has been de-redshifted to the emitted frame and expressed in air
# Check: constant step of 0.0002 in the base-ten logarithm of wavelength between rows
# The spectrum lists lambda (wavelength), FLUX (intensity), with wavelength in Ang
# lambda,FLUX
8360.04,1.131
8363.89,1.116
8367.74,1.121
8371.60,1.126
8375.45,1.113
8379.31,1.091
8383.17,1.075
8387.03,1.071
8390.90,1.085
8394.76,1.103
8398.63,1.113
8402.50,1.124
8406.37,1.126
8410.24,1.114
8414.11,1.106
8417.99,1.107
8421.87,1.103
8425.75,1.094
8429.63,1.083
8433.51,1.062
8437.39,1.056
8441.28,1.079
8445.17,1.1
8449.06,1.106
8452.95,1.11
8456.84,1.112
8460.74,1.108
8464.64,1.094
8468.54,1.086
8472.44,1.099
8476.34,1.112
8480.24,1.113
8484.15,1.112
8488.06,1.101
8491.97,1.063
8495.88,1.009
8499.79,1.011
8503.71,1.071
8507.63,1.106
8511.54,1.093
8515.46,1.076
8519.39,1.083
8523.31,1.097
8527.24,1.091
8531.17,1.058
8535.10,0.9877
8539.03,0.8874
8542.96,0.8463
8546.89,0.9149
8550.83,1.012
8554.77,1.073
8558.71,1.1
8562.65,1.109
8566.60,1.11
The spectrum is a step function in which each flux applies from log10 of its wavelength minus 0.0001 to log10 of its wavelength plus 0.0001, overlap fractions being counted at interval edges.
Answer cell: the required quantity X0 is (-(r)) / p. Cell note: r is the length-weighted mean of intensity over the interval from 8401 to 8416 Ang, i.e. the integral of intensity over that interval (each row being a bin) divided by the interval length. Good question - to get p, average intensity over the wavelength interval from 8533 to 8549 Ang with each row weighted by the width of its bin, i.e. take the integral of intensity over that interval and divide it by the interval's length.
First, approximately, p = 0.912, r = 1.12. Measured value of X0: -1.23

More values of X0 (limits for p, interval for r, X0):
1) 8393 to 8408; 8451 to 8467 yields -0.99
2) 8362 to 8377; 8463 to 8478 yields -0.98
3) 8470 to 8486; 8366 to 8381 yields -1.00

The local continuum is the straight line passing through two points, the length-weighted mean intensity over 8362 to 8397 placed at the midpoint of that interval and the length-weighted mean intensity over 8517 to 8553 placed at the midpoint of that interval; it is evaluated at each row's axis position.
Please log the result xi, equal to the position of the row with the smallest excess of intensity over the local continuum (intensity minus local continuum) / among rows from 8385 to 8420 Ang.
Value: 8387.03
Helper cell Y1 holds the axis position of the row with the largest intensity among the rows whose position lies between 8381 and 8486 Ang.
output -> 8406.37 Ang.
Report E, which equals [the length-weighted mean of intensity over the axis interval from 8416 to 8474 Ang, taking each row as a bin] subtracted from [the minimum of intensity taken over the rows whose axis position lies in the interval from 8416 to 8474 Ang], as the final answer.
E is -0.037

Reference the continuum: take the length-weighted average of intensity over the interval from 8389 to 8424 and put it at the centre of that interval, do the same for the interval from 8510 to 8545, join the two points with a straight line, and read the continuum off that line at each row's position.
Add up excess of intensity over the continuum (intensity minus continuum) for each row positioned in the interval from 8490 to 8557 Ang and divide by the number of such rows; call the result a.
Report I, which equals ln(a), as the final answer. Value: -6.2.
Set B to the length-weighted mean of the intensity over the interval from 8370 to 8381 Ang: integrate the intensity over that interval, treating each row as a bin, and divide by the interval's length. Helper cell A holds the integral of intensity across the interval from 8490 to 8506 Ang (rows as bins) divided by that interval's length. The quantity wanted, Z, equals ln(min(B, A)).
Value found 0.04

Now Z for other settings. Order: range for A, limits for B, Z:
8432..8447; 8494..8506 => 0.03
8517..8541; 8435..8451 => 0.03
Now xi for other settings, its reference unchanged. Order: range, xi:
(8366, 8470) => 8387.03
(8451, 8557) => 8542.96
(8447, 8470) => 8468.54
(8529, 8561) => 8542.96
